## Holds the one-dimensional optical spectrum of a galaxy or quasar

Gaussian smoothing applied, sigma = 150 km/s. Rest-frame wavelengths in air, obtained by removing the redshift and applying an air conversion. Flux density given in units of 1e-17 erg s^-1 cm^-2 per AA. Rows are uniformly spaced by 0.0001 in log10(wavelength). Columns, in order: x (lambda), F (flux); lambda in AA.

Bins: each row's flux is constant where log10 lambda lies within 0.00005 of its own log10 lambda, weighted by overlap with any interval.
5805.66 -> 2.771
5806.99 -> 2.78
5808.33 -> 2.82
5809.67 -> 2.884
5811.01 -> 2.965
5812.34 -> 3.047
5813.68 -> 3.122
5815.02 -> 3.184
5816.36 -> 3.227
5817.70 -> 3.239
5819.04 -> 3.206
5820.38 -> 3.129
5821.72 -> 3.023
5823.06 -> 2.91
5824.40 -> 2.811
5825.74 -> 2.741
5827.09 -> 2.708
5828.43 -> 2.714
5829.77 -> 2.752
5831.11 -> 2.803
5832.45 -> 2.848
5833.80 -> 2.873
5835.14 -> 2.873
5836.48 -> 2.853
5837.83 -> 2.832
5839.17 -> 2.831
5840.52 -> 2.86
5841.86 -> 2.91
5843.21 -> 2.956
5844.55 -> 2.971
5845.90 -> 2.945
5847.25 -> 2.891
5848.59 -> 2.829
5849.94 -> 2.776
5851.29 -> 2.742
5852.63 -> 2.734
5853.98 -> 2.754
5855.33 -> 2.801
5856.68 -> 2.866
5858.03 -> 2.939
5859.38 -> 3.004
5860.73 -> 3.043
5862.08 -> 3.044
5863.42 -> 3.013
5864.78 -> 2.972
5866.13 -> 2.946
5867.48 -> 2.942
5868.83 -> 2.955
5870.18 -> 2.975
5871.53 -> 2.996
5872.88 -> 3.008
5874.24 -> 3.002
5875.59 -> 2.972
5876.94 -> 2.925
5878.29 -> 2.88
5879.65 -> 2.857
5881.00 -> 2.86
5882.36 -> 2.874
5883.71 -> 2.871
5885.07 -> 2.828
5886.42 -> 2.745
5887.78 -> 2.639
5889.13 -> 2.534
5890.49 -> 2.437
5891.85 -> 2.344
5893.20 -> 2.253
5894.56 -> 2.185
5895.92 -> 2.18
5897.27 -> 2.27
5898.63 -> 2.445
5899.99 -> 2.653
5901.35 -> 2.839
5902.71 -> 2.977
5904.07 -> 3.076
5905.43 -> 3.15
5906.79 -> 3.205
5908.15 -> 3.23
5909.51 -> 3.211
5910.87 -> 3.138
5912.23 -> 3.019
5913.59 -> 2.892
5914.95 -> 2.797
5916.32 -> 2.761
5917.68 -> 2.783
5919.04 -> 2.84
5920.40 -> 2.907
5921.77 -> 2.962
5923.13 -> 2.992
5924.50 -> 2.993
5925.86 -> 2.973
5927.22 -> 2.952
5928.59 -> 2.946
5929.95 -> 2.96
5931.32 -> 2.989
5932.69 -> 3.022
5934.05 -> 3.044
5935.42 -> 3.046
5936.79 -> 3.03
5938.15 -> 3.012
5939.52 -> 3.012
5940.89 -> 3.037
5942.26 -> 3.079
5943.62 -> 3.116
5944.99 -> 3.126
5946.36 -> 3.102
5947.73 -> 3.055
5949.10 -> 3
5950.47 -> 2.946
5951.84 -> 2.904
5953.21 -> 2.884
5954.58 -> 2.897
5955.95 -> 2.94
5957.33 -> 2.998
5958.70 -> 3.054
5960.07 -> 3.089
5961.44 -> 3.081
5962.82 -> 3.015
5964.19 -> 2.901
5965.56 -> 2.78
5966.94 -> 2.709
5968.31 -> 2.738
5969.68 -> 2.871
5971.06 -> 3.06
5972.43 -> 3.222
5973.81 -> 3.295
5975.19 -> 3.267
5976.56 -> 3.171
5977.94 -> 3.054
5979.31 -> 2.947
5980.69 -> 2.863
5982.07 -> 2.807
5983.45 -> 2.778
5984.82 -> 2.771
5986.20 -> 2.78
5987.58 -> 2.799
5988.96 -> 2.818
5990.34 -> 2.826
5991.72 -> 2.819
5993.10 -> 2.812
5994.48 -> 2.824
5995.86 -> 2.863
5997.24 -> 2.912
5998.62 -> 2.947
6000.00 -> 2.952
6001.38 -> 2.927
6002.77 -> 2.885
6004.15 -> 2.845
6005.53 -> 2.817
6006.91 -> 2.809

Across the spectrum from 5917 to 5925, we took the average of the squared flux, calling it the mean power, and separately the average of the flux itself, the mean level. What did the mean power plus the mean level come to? 11.4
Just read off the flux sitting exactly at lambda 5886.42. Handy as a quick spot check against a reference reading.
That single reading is 2.745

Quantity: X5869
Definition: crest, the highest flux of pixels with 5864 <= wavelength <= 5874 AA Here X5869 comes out 3.008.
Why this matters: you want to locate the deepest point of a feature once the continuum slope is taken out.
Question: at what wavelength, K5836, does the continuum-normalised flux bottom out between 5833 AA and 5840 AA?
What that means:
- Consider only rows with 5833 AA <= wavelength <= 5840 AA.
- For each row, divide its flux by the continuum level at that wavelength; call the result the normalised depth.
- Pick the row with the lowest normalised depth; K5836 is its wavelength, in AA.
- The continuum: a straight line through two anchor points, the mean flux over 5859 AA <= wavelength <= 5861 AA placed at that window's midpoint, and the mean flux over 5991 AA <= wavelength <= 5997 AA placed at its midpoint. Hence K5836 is 5837.83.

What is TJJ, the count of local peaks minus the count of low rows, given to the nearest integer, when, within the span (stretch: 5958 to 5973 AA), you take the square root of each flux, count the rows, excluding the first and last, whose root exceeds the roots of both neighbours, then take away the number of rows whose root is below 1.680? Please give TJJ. -2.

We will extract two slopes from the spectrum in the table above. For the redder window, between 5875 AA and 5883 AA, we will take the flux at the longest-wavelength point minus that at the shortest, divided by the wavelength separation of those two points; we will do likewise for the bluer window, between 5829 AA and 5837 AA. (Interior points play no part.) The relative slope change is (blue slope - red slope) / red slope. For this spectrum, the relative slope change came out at -2.0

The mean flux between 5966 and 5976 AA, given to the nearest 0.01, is 3.02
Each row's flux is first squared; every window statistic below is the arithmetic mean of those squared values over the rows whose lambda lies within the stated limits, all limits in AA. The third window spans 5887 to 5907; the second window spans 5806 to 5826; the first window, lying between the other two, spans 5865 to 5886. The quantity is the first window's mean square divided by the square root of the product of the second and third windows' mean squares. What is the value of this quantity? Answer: 1.08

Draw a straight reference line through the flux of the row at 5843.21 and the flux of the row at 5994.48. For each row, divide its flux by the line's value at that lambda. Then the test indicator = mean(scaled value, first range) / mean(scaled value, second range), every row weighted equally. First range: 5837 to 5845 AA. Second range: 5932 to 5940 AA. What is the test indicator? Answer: 0.93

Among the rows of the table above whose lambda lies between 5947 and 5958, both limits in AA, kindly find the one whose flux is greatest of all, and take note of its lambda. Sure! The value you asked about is 5947.73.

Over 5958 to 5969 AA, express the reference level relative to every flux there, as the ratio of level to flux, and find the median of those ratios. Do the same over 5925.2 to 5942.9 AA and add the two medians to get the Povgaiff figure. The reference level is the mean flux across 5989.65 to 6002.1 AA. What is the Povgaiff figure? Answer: 1.93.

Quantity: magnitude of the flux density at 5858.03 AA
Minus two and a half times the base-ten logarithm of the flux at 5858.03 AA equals -1.17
